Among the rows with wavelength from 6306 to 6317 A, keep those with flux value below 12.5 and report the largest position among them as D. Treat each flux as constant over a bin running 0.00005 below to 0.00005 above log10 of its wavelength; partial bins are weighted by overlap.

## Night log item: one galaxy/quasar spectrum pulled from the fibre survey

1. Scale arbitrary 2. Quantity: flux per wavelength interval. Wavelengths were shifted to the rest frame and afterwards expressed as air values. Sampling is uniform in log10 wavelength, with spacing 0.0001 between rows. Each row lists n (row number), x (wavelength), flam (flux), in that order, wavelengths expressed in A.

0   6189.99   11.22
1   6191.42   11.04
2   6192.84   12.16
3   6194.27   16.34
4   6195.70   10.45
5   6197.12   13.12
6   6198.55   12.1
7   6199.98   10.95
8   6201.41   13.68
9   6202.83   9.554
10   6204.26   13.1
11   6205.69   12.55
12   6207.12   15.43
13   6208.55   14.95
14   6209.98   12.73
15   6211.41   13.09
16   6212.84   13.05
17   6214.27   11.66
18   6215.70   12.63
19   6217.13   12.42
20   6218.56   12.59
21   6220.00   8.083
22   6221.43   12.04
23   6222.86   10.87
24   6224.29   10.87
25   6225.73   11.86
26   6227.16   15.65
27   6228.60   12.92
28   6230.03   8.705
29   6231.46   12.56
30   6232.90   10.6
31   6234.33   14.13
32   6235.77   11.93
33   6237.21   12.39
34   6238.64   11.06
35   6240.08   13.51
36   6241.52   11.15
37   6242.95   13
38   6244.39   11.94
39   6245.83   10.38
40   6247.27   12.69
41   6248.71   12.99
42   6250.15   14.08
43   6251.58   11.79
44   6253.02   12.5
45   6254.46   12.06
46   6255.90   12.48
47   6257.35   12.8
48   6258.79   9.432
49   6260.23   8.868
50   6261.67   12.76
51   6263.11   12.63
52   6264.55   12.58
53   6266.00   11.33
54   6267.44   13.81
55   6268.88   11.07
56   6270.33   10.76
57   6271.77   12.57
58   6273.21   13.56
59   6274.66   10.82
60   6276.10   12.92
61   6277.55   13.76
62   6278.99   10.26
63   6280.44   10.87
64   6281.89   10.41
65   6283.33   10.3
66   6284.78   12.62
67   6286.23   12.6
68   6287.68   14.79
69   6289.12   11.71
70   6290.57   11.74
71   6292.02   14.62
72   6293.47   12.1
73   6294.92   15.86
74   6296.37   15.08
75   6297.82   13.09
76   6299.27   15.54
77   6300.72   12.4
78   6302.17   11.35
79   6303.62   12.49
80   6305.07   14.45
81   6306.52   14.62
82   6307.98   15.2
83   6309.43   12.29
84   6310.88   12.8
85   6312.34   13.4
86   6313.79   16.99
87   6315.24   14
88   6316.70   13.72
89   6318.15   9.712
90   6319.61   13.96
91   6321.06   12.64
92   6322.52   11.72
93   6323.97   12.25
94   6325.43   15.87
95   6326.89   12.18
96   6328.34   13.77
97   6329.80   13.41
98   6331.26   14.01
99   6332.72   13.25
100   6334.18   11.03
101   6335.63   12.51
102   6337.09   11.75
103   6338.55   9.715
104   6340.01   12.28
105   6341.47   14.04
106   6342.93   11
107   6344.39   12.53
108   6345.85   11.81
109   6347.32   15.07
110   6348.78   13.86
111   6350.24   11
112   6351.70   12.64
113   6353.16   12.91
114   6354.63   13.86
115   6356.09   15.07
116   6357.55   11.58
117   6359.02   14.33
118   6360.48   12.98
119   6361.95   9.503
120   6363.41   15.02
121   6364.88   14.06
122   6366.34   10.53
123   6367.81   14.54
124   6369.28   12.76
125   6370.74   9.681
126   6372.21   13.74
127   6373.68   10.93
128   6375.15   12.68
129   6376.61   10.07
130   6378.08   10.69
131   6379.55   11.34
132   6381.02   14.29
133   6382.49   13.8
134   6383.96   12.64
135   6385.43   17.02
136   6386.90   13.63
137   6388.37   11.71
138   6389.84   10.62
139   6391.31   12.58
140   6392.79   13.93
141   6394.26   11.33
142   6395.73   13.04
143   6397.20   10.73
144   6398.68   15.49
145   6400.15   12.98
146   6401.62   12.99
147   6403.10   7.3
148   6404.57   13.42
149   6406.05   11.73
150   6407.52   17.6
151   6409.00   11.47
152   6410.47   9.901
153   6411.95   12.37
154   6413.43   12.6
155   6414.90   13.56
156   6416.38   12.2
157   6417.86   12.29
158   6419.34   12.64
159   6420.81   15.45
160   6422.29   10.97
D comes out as 6309.43 A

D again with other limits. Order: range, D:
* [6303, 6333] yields 6326.89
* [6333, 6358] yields 6357.55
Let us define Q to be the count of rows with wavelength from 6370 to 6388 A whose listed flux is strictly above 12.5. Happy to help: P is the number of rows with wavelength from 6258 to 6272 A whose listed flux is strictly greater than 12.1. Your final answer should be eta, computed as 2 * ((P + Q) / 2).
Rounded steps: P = 5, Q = 7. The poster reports 12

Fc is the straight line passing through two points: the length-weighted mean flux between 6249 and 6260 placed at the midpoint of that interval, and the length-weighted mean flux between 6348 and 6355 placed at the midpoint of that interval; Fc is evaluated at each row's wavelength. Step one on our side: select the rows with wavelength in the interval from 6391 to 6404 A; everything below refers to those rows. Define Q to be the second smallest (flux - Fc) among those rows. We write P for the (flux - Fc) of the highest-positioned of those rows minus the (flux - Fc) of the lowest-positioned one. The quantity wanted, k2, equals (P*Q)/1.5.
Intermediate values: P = -5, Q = -2.5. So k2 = 8.8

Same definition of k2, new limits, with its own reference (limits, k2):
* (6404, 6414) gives 1.1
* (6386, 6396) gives 0.8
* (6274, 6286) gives -2.3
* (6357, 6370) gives -1.7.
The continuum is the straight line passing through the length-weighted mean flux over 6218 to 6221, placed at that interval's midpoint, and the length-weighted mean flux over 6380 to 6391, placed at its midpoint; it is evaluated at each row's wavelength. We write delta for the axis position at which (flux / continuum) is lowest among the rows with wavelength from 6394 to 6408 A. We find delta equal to 6403.10 A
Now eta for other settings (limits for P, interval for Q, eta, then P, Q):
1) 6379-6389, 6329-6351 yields 13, 5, 8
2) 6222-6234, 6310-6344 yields 17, 3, 14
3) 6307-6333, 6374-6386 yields 21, 16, 5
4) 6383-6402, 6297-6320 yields 20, 9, 11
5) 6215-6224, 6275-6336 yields 29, 3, 26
